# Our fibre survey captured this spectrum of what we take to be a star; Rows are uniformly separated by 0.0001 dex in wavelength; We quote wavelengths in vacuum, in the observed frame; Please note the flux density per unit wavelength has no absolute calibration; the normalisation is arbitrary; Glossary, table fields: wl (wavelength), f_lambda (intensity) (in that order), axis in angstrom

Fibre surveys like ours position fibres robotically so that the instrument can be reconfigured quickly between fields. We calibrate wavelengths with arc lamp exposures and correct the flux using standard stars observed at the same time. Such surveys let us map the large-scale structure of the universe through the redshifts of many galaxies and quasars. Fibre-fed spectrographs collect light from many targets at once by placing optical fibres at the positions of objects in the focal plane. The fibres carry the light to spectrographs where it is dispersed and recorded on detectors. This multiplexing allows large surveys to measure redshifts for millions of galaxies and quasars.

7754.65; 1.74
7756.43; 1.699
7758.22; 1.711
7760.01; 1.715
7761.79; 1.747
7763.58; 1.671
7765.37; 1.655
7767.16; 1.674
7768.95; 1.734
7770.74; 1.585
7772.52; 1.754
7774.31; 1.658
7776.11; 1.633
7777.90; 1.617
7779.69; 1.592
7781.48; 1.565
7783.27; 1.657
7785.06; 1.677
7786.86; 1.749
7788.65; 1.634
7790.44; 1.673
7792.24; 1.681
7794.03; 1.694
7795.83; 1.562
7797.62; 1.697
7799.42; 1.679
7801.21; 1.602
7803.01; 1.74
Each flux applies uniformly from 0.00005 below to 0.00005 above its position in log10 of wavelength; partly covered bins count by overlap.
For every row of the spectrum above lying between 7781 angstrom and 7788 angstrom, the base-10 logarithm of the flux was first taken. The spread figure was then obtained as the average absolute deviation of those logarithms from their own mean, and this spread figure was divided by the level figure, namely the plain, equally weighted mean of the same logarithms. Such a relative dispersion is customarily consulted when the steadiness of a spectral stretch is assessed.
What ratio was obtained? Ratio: 0.06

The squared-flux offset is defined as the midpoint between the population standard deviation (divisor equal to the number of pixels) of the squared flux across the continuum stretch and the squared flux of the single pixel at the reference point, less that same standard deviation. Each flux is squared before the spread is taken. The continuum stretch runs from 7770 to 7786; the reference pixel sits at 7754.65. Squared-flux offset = 1.42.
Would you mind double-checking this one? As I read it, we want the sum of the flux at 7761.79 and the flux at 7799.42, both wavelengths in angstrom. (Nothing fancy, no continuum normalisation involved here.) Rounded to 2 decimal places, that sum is 3.43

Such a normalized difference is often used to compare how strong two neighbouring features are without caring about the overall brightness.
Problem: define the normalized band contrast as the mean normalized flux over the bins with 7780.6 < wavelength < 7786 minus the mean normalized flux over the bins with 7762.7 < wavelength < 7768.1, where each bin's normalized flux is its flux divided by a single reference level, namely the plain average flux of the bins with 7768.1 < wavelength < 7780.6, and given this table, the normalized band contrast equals -0.020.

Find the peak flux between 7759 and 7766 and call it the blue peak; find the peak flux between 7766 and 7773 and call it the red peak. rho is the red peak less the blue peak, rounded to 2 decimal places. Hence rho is 0.01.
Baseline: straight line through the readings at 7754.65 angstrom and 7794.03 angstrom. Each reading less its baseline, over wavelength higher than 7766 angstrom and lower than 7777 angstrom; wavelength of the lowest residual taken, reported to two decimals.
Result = 7770.74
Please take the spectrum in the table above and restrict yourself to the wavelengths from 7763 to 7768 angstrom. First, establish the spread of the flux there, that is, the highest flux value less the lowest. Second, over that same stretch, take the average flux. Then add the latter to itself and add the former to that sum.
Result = 3.35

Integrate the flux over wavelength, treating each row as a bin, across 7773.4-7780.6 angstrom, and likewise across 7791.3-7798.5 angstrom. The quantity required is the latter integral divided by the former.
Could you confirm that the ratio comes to 1.02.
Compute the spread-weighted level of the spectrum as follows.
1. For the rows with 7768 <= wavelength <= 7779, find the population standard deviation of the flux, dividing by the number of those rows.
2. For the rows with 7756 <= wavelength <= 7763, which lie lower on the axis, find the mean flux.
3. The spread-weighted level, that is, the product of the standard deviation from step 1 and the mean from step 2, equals 0.105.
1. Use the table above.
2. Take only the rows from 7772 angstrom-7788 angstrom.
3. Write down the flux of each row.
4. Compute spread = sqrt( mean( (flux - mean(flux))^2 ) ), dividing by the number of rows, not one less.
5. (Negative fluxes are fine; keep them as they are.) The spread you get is 0.061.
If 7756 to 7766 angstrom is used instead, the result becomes 0.030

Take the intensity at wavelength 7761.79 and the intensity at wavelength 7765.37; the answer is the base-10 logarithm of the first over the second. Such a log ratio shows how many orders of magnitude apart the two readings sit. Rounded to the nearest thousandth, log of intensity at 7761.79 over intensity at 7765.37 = 0.023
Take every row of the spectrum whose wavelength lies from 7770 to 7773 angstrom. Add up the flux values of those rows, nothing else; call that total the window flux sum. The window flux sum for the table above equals 3.34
